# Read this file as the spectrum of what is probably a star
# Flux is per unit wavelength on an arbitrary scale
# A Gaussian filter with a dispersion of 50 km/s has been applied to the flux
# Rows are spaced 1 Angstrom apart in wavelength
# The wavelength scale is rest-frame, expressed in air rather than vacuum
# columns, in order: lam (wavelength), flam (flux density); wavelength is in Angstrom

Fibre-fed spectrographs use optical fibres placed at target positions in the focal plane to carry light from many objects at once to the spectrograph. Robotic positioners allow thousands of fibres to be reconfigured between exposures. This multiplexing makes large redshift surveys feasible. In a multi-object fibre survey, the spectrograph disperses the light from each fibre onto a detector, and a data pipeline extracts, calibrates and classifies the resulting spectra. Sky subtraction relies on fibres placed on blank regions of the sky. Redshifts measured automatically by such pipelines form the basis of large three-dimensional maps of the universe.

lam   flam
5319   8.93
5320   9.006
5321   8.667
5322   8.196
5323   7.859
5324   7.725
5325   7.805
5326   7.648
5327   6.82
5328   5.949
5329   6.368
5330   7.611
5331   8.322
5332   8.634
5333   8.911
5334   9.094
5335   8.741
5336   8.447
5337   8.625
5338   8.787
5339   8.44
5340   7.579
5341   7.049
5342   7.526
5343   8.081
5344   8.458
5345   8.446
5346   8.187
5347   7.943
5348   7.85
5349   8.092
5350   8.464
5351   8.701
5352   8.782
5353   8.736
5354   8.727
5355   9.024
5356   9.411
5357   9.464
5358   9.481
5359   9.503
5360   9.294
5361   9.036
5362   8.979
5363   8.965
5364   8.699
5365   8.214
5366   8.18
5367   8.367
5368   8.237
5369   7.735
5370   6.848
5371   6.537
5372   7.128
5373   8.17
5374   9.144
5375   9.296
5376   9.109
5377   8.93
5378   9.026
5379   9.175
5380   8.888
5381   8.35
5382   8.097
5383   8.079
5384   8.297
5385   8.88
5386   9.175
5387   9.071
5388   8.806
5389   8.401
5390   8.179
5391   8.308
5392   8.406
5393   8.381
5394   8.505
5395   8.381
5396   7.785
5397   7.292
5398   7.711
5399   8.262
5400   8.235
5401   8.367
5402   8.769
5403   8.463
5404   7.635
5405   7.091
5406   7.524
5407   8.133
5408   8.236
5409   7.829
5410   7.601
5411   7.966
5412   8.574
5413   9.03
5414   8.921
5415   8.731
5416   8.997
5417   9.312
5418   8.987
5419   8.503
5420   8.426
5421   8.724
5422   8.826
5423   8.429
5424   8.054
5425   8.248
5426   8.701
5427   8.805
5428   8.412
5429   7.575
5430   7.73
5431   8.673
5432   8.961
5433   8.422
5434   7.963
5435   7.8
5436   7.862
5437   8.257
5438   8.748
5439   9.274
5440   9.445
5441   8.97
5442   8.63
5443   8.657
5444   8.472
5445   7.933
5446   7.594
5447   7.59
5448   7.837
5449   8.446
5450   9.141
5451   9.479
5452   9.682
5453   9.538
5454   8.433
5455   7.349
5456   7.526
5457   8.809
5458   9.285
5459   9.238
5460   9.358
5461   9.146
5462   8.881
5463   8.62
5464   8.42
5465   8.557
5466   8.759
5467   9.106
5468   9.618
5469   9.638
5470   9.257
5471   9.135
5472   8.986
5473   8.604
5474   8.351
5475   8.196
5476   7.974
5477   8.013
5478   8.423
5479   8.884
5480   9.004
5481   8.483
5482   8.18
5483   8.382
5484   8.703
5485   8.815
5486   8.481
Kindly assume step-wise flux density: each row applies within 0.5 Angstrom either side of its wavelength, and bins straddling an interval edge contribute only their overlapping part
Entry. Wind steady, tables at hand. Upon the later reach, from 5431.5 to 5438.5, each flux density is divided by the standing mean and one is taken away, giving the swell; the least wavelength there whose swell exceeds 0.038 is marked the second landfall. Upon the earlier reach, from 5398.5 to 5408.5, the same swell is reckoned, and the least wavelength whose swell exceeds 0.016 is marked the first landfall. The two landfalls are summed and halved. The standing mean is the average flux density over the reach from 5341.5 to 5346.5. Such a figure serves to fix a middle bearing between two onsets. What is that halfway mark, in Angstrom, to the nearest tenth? 5416.5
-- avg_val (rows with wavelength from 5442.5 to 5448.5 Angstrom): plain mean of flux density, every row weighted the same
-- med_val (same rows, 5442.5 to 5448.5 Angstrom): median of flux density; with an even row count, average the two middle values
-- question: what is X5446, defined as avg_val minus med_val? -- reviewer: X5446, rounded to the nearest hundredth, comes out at 0.13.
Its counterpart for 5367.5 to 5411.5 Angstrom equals -0.04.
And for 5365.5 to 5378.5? -0.03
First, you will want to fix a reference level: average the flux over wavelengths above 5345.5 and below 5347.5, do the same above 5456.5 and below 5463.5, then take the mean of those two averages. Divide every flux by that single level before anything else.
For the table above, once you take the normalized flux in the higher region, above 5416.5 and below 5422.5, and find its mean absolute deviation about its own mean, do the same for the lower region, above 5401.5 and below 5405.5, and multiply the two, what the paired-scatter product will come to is 0.0021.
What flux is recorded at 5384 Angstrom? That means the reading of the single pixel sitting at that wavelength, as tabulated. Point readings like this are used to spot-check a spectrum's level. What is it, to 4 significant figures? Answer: 8.297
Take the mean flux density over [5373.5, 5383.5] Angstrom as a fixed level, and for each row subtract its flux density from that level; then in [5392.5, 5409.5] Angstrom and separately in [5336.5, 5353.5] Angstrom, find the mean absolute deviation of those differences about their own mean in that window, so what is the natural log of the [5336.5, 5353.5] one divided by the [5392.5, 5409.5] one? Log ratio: 0.02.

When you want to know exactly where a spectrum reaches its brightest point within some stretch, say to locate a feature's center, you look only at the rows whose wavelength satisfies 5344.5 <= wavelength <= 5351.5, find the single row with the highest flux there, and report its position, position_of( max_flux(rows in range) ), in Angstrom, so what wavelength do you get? 5351 Angstrom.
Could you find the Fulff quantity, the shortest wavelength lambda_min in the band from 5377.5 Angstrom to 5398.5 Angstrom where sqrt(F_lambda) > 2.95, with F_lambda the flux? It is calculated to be 5378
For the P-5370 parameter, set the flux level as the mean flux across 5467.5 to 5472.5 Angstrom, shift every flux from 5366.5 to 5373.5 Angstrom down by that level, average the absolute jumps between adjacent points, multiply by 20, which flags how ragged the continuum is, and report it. 12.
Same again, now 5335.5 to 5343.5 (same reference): 9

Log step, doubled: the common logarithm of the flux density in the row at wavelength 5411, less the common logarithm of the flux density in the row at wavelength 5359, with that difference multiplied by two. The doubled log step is -0.15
